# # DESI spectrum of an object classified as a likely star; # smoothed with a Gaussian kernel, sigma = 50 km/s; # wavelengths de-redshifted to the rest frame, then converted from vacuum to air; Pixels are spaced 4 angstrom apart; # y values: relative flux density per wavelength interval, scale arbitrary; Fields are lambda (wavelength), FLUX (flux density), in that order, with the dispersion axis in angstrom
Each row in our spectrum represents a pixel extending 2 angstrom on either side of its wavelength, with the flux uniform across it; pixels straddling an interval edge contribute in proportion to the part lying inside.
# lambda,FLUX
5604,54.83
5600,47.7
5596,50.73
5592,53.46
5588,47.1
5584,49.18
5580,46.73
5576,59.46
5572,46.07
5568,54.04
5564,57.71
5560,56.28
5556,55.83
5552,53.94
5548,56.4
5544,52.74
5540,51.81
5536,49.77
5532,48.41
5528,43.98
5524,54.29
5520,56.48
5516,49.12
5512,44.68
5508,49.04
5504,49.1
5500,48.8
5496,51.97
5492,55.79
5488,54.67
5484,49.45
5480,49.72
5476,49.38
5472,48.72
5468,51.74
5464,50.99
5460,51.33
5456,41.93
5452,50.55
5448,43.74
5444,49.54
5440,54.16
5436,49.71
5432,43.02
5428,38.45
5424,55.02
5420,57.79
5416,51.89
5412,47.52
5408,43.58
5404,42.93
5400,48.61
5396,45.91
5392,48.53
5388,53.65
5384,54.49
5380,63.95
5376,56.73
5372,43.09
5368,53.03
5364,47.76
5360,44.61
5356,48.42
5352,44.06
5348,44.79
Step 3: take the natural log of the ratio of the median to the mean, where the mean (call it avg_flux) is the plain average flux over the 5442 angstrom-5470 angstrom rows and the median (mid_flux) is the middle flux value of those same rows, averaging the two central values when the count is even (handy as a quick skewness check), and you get 0.040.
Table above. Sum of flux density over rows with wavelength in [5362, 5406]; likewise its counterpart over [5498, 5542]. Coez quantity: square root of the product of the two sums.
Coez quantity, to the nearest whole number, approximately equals 552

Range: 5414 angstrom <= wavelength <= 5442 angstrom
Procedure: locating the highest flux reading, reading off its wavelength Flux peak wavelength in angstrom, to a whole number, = 5420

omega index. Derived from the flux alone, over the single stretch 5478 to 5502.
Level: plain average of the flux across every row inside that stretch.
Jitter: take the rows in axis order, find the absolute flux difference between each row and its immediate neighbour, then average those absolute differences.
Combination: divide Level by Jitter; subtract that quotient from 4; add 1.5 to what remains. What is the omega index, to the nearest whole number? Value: -14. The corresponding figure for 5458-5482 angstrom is -44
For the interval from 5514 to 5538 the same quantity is -4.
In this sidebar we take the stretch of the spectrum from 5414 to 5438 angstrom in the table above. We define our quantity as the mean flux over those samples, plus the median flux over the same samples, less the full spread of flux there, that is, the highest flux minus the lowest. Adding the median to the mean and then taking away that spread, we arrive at 80.8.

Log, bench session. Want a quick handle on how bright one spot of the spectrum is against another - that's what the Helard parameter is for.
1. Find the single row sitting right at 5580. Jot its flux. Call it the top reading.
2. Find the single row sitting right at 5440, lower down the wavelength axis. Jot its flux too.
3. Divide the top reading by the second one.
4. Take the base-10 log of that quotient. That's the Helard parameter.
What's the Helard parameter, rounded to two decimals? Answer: -0.06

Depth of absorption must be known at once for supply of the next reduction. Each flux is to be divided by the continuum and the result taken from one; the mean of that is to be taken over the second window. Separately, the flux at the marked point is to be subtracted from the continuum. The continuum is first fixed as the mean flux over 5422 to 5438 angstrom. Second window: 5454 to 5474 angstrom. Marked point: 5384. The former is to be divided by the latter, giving 0.006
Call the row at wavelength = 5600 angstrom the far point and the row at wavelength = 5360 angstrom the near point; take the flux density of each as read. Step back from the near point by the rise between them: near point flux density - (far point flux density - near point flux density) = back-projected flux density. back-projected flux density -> 41.5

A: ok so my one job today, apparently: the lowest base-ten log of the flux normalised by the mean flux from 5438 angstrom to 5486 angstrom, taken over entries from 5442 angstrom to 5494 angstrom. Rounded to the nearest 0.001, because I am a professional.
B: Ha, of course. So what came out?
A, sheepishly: -0.070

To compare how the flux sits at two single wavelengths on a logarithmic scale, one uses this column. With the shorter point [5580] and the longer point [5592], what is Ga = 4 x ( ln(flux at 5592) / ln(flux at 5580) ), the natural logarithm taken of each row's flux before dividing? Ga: 4.140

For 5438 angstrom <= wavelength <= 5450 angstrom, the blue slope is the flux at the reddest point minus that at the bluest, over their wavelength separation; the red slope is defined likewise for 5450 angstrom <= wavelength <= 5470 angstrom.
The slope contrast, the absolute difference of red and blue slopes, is 1.38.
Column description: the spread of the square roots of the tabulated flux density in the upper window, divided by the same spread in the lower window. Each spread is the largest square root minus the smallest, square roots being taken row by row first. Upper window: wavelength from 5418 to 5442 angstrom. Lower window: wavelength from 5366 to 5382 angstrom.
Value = 1.0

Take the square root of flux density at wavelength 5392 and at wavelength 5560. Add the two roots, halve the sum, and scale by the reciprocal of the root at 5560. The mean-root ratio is 0.96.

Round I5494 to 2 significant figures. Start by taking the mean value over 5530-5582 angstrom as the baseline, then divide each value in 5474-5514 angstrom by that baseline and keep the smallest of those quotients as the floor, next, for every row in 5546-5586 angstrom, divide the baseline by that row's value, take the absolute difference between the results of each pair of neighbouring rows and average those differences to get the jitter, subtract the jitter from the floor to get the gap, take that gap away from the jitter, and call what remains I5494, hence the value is -0.64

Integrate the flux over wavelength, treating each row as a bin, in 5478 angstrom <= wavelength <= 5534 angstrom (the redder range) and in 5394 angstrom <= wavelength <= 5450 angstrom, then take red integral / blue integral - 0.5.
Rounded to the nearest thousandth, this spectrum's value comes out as 0.550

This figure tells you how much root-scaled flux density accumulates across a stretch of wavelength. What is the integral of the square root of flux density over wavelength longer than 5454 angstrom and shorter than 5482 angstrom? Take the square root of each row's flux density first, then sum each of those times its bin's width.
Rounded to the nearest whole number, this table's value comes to 196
